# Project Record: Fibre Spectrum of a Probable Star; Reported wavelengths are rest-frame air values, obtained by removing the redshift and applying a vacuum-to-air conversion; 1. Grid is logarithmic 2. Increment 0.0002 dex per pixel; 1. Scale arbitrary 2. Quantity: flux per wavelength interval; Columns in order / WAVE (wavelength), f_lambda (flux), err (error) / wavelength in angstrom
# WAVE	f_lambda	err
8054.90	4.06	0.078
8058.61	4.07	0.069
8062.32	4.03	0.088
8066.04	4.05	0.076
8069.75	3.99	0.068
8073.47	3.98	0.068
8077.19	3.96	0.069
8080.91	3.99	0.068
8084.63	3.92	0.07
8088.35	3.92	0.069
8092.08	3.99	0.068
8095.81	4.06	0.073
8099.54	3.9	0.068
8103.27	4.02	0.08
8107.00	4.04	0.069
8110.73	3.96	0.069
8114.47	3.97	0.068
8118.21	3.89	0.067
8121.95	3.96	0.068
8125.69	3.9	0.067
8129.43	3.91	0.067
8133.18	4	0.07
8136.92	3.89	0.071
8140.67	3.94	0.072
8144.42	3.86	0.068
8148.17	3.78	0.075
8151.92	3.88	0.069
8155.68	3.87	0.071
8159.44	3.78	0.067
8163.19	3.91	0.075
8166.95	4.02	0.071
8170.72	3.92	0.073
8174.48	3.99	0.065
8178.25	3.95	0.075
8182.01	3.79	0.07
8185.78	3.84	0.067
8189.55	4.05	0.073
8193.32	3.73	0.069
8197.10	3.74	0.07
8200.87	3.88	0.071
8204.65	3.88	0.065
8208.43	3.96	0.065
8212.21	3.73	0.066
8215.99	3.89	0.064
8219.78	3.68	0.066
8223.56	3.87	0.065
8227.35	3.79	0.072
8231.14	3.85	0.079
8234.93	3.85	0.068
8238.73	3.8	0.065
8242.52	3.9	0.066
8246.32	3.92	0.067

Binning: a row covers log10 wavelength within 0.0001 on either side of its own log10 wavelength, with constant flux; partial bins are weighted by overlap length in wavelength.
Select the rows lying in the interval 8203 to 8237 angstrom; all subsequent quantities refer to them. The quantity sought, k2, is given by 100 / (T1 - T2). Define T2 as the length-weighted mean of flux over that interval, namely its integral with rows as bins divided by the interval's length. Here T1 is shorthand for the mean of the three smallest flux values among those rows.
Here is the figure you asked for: -1010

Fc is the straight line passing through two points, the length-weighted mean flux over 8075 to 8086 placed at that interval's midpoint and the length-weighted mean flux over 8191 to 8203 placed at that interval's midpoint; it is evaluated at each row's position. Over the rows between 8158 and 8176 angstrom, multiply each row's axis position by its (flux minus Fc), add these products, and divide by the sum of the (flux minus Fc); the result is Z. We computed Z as 8171.1 angstrom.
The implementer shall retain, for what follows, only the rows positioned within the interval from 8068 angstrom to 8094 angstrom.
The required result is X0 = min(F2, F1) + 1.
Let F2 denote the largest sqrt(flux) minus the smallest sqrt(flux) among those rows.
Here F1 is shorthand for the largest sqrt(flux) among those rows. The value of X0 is 1.02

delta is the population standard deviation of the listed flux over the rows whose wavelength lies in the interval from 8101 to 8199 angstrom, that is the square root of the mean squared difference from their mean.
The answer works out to 0.089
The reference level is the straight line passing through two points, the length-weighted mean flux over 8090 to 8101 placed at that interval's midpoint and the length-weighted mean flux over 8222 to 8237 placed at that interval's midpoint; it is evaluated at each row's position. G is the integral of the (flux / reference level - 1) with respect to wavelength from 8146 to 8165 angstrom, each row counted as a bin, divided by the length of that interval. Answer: -0.019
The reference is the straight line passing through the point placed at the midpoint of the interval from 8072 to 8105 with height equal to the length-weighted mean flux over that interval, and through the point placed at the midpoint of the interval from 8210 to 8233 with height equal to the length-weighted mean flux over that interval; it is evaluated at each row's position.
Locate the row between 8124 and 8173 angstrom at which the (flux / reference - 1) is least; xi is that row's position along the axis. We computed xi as 8148.17 angstrom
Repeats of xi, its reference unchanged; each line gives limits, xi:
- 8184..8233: 8219.78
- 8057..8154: 8148.17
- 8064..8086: 8084.63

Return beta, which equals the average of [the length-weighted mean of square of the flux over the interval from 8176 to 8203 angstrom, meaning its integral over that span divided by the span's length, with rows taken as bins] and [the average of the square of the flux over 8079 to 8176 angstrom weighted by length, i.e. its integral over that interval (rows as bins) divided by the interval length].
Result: 15.2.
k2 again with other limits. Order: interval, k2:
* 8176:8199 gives -1005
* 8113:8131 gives -3915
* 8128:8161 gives -1386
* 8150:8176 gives -1533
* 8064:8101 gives -1585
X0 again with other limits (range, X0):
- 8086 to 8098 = 1.04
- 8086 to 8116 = 1.04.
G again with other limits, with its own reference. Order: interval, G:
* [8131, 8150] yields -0.010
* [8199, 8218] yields 0.002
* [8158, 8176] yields 0.006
